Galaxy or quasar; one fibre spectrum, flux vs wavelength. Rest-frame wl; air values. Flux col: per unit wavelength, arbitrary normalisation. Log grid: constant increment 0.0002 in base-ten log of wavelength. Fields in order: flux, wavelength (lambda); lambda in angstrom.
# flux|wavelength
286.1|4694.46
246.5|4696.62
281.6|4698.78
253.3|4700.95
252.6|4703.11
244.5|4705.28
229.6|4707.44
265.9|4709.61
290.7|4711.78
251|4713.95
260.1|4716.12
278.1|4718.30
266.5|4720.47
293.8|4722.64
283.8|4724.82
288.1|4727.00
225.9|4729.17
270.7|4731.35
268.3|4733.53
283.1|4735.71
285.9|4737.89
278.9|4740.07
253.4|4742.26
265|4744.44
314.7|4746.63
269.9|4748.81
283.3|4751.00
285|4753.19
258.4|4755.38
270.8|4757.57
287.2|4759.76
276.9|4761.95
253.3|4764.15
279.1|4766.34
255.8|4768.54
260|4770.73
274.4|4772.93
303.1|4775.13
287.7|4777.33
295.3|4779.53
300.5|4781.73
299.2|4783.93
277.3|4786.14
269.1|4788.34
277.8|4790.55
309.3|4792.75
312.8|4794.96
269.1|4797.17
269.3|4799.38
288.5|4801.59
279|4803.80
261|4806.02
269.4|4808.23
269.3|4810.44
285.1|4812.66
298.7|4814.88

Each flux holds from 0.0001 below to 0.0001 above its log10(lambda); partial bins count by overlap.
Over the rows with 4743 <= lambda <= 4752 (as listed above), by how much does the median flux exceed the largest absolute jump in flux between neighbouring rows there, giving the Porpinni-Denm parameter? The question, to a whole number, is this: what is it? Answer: 227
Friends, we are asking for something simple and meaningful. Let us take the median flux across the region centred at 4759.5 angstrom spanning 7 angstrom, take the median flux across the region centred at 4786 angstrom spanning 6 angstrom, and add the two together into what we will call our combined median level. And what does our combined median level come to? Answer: 554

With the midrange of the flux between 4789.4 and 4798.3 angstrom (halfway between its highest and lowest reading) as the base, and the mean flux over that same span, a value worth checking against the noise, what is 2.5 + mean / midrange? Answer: 3.50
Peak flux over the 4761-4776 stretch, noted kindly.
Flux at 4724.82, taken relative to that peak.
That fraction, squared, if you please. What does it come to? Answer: 0.88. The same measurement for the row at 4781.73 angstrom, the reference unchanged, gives 0.98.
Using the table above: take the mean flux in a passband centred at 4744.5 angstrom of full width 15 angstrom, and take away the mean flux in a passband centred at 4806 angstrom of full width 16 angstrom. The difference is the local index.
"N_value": 4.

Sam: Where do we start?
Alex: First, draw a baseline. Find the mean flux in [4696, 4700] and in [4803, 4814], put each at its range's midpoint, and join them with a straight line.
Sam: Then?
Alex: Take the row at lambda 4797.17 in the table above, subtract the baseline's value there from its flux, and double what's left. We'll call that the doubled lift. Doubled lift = -6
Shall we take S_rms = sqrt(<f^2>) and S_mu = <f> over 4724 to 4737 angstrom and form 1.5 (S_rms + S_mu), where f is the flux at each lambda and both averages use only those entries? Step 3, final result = 811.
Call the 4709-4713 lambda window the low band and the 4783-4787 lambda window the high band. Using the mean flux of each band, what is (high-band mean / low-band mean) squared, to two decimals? 1.07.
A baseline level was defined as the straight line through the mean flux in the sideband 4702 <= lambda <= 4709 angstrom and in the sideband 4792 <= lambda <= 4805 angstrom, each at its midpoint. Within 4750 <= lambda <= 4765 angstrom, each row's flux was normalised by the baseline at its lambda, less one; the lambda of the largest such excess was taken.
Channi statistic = 4753.19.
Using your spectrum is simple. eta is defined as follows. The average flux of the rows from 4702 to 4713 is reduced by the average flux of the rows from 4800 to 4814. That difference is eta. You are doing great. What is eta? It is -19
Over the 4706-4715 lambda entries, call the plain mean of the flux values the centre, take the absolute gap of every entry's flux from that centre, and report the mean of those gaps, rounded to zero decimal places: 19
